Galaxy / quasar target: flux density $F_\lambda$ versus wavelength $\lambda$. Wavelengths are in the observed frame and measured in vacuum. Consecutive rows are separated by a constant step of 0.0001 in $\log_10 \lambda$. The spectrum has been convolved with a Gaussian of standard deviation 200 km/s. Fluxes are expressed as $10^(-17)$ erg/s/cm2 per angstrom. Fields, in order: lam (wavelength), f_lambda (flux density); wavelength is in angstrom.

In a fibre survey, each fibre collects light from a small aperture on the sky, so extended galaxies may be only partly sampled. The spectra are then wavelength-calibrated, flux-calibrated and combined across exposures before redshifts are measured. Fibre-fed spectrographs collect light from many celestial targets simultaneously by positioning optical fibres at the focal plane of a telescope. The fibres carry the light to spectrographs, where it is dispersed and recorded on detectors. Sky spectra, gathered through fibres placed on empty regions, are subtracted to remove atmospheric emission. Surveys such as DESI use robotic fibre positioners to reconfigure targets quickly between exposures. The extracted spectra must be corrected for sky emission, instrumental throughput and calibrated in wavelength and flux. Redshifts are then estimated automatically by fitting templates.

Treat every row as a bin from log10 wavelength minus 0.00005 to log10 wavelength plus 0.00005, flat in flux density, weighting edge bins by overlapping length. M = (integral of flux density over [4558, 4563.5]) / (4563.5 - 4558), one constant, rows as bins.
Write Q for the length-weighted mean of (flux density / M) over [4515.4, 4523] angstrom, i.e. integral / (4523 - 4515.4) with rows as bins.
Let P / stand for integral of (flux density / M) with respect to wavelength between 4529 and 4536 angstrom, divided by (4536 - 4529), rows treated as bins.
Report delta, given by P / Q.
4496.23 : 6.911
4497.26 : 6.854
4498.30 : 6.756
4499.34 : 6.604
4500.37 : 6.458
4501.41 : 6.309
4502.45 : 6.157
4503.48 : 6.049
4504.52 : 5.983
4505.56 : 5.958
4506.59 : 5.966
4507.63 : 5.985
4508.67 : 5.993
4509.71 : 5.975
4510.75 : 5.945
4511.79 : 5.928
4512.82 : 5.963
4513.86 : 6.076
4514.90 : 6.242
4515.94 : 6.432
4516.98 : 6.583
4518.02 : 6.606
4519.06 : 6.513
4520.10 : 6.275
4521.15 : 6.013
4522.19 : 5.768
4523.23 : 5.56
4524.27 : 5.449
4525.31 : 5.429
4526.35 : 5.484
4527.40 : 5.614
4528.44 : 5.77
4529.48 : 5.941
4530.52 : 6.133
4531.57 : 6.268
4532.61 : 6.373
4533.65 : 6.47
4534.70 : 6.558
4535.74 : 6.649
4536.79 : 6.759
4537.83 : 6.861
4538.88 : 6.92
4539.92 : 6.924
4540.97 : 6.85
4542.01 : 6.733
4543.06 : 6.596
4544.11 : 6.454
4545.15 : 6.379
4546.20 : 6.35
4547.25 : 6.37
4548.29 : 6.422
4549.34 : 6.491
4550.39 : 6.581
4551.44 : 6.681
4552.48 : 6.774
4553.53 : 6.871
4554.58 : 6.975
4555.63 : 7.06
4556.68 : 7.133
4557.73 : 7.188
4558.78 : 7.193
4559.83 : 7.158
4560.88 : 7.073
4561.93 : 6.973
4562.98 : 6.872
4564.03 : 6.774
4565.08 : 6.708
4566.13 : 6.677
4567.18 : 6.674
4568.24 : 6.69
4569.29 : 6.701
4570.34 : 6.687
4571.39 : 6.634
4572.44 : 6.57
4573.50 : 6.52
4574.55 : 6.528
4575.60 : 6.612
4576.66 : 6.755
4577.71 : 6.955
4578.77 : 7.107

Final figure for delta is 1.01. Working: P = 0.90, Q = 0.89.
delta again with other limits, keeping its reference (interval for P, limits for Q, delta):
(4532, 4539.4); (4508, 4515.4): 1.11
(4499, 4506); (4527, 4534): 1.02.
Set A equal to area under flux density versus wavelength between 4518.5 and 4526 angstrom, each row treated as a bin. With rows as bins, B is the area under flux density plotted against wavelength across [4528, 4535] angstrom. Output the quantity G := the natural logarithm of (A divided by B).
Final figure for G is 0.01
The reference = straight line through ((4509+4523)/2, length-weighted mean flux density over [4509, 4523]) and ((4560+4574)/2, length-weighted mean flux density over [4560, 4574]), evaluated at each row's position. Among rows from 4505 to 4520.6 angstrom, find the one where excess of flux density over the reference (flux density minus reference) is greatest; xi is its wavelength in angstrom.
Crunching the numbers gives 4518.02 angstrom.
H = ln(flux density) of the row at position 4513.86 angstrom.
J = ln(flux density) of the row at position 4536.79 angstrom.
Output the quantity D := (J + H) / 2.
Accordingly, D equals 1.86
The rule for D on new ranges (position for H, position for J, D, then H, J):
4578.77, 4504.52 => 1.88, 1.961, 1.79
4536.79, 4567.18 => 1.90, 1.911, 1.90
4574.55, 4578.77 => 1.92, 1.876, 1.96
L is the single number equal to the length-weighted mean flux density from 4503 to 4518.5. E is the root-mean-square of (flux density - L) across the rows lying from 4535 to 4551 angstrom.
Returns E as 0.55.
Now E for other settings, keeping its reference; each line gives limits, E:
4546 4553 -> 0.44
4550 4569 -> 0.81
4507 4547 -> 0.44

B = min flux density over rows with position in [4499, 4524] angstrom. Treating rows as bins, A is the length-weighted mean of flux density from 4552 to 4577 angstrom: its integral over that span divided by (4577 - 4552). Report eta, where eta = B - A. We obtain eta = -1.3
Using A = 6.8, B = 5.56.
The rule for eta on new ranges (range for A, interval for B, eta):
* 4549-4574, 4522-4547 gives -1.4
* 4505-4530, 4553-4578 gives 0.5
